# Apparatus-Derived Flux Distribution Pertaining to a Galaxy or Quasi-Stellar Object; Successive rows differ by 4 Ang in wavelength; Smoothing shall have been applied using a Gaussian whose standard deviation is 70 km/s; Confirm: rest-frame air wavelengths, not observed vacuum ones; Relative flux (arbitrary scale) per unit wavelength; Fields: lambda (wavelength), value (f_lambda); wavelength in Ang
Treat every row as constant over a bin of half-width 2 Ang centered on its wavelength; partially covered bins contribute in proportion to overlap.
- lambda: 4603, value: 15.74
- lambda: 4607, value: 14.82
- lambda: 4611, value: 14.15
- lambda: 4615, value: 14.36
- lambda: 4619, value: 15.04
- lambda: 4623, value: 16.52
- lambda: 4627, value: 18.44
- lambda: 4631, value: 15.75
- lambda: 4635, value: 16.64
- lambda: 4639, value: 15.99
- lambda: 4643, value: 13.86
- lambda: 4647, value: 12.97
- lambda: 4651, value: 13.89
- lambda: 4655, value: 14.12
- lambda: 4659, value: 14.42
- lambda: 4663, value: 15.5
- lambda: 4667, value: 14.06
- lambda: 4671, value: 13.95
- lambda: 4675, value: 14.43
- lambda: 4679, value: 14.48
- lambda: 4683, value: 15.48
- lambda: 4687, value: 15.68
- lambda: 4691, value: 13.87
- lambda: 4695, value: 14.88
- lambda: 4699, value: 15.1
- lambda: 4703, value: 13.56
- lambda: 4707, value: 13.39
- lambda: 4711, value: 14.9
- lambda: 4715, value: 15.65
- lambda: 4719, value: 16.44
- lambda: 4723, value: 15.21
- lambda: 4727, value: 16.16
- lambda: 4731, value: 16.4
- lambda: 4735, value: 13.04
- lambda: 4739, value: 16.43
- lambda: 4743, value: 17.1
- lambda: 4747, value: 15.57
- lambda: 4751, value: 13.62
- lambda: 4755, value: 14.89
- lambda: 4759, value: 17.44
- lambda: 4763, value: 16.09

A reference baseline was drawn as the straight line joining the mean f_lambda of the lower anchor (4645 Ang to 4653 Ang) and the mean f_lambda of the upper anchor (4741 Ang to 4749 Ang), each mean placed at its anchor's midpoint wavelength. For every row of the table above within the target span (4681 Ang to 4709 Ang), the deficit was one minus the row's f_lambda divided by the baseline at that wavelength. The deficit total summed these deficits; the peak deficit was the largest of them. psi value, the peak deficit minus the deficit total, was 0.00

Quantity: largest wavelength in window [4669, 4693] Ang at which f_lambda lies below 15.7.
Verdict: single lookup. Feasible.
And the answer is 4691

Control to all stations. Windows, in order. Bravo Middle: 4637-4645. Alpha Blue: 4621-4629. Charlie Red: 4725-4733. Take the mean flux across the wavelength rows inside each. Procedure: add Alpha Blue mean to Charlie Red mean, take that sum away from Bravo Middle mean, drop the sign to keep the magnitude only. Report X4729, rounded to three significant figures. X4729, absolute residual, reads 18.8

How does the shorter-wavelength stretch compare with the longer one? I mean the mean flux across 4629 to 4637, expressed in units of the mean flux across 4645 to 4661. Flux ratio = 1.17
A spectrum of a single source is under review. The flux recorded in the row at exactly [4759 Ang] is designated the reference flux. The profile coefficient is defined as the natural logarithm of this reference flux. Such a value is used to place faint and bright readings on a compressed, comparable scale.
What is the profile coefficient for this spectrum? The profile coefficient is 2.86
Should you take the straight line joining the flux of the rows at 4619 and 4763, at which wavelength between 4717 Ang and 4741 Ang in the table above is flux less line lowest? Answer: 4735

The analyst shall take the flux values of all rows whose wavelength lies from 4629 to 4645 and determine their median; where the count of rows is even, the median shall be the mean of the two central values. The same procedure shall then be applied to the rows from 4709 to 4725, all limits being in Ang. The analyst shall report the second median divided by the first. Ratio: 0.97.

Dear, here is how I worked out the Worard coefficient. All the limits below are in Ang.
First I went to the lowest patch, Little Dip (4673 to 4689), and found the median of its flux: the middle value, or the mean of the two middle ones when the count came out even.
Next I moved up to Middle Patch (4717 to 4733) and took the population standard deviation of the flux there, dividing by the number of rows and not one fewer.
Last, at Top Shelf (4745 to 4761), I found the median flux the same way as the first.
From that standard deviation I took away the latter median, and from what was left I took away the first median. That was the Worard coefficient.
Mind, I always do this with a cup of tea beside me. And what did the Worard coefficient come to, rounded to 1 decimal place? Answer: -29.7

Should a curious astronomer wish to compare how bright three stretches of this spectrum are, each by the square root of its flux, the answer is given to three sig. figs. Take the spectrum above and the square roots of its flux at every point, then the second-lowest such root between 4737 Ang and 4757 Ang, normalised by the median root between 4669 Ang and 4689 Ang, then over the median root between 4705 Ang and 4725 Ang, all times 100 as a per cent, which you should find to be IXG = 26.0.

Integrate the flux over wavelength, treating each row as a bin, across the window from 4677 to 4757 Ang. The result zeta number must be 1207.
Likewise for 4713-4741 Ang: 437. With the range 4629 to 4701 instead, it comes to 1060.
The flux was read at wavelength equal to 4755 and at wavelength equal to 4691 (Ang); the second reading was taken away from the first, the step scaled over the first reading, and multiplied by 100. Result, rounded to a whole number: 7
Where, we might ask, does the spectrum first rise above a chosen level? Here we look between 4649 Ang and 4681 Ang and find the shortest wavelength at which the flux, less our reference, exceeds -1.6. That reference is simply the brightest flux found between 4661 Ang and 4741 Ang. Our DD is 4663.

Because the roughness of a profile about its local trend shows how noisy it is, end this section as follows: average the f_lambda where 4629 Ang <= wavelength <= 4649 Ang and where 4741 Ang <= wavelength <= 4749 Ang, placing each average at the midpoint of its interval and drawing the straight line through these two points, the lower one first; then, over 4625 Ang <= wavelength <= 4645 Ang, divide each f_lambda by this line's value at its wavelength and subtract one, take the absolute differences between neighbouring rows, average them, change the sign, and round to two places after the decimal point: -0.11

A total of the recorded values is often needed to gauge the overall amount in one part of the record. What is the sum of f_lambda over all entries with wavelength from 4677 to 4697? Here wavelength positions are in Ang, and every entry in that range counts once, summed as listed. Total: 74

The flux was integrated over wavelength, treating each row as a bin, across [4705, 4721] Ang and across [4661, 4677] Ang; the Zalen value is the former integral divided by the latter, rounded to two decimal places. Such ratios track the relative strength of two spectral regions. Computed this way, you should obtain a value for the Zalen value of 1.04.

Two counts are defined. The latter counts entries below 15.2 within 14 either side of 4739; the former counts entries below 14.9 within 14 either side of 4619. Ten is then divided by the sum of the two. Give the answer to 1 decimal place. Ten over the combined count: 2.0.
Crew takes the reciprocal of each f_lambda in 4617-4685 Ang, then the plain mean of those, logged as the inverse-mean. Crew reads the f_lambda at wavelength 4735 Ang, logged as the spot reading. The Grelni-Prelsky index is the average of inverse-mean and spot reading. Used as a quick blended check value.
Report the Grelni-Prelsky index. 6.6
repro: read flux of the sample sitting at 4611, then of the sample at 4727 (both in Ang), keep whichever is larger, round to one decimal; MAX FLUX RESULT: 16.2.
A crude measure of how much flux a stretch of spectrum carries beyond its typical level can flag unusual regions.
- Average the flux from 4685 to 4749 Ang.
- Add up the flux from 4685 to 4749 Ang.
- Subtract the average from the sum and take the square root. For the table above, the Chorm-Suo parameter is 15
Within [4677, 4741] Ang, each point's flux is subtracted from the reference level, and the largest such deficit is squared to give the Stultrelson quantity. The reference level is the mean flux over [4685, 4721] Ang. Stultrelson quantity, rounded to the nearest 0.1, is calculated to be 3.2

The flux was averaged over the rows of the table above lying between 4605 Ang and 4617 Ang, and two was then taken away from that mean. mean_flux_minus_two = 12.4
